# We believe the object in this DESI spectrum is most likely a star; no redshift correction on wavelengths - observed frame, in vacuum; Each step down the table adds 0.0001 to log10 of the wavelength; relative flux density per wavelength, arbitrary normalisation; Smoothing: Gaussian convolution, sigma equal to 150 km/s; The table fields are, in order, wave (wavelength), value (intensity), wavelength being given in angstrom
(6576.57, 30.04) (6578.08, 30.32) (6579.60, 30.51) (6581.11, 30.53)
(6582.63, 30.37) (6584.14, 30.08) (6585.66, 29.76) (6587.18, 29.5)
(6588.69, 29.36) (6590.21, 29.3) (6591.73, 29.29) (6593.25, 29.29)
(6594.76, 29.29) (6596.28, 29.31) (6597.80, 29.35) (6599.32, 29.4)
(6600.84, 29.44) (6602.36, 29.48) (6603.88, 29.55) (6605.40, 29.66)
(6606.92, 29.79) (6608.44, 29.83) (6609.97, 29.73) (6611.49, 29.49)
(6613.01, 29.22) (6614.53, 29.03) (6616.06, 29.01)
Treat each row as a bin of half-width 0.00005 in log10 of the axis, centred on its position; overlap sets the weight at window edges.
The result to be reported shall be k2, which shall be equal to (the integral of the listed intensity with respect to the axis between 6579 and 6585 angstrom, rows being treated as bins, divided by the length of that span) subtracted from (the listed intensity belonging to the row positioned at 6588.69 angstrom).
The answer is -1.0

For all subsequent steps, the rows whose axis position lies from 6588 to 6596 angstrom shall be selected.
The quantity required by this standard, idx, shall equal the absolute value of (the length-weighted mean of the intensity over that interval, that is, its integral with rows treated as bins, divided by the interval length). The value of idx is 29.3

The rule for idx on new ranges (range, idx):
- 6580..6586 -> 30.2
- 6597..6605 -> 29.5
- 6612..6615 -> 29.2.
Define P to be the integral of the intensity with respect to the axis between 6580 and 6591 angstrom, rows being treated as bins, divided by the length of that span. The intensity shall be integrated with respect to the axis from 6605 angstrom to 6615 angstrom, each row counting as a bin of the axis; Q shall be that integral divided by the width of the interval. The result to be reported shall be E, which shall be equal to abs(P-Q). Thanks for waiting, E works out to 0.31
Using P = 29.9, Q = 29.55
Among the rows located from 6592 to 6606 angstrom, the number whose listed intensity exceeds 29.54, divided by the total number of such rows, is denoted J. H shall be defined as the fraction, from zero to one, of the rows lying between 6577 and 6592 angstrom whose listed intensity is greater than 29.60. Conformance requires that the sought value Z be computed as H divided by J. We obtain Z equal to 2.70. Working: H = 0.60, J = 0.2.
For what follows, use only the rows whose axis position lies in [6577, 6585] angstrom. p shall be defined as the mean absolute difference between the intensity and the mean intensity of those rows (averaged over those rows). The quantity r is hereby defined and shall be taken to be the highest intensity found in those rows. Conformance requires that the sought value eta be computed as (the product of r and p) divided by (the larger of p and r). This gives 0.13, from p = 0.13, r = 30.53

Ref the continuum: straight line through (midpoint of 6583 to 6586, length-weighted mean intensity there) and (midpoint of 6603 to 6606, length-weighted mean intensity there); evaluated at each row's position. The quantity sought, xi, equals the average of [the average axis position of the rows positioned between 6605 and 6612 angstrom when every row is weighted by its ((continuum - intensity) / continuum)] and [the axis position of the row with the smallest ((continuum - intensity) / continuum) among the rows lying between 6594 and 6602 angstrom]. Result 6604.6 angstrom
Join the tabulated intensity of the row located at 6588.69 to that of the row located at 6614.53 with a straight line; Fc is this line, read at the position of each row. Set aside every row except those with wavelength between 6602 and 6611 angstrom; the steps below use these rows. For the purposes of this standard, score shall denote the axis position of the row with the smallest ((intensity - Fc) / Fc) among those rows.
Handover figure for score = 6602.36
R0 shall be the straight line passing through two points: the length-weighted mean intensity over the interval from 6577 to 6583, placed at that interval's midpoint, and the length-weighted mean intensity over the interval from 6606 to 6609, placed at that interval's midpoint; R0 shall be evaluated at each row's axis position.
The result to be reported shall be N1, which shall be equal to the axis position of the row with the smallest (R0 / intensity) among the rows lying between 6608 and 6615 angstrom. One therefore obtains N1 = 6608.44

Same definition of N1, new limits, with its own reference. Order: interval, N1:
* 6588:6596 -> 6594.76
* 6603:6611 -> 6608.44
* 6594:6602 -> 6600.84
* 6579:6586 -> 6581.11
